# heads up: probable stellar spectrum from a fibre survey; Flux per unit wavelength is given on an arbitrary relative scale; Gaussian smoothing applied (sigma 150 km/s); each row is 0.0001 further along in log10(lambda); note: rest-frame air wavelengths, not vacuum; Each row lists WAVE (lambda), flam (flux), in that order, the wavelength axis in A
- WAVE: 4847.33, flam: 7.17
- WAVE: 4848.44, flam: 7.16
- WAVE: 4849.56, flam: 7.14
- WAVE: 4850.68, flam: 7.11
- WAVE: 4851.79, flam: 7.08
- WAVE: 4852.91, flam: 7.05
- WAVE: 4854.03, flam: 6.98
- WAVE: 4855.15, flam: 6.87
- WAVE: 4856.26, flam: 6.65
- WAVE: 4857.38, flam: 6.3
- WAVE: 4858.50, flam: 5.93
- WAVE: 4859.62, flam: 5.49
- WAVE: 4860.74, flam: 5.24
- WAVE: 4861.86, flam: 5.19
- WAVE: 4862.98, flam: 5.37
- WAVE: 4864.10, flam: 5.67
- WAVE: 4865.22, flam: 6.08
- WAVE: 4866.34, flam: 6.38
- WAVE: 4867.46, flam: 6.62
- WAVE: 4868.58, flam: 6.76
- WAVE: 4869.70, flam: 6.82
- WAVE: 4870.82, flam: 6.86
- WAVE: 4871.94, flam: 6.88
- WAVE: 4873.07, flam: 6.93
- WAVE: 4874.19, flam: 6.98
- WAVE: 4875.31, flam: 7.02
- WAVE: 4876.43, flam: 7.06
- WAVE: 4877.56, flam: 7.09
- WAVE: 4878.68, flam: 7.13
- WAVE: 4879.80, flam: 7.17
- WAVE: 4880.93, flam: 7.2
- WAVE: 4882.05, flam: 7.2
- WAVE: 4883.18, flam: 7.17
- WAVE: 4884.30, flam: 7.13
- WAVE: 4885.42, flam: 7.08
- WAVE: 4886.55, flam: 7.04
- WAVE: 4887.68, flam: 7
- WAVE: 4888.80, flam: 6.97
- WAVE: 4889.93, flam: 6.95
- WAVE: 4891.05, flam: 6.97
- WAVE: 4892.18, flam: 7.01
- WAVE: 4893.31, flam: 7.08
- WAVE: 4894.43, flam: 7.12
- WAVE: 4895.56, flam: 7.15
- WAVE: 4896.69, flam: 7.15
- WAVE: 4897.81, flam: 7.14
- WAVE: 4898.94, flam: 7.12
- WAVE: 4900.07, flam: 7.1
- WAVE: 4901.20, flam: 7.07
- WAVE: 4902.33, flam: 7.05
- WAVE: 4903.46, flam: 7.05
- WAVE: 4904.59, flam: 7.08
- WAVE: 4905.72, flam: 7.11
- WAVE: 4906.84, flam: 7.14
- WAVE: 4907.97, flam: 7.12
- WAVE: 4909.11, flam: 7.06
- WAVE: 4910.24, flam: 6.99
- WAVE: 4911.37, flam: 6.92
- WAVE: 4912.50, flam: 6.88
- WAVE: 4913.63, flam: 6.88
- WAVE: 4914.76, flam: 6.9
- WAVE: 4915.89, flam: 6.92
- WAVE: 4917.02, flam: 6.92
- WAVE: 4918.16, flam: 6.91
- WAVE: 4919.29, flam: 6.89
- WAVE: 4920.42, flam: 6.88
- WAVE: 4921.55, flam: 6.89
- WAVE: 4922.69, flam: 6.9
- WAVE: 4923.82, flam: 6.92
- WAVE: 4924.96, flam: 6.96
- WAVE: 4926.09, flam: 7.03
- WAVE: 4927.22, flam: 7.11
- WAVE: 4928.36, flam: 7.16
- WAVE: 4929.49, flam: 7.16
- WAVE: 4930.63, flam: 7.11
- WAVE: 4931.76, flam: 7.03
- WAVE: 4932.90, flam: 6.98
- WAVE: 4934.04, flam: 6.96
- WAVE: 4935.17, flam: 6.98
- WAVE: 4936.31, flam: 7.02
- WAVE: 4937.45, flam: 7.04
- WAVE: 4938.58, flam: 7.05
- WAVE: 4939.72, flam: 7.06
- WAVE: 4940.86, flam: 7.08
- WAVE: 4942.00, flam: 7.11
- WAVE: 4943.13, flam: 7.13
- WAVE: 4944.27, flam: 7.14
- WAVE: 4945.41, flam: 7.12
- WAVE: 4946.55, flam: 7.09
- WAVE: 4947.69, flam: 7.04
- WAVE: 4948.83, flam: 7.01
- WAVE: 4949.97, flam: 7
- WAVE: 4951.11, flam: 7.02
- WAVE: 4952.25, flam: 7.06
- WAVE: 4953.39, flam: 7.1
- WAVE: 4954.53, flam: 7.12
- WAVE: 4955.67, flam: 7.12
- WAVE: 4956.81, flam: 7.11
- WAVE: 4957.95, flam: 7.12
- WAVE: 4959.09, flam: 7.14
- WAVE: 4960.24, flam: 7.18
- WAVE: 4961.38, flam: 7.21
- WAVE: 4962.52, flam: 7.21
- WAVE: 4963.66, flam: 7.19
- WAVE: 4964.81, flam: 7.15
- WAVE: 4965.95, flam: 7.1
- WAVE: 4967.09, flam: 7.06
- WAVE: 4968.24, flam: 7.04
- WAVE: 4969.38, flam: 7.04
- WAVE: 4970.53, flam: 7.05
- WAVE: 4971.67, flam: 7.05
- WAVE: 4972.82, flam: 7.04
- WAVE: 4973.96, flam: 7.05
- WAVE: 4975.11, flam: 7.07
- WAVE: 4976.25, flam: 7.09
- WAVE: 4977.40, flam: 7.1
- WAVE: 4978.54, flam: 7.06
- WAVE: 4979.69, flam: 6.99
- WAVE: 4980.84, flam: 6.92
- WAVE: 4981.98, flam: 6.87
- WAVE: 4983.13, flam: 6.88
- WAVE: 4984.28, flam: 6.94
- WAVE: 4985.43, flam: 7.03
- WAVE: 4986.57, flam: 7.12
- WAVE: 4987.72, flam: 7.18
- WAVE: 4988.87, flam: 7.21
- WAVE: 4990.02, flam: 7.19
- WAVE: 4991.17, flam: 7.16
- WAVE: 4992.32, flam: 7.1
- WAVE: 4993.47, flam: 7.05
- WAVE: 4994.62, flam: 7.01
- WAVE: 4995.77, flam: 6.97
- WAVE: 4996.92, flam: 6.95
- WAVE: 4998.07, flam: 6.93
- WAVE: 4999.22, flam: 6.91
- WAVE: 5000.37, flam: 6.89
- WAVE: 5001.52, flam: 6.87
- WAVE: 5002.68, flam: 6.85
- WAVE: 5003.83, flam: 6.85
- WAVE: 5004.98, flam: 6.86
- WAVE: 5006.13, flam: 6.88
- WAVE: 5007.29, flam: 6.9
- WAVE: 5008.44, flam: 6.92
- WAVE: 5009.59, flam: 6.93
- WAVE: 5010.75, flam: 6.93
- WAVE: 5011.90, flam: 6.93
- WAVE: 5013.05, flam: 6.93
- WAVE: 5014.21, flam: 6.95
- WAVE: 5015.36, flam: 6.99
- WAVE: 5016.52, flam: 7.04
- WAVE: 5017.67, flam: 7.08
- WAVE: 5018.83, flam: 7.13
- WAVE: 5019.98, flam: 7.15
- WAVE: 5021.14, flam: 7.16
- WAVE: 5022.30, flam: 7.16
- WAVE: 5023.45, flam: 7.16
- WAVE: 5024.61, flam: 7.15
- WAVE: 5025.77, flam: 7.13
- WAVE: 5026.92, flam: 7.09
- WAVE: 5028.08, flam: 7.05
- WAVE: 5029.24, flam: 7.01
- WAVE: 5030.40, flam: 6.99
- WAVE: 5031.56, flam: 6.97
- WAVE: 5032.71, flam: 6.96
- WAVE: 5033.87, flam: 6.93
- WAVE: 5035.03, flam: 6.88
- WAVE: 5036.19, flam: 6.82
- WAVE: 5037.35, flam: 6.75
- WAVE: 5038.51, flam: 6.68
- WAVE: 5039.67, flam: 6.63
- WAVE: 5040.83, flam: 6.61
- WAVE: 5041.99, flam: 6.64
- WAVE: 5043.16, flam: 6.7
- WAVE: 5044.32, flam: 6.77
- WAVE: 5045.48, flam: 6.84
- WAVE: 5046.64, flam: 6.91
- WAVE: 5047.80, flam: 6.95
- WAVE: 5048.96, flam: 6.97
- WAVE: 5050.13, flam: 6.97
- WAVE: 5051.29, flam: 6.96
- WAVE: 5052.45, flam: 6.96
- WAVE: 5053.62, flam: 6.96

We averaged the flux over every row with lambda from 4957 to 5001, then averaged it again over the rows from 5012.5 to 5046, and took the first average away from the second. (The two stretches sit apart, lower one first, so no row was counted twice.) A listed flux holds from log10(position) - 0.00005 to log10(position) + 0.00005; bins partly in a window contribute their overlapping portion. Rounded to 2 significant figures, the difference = -0.12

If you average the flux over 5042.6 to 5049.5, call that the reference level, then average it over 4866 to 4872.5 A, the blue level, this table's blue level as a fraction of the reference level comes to 0.98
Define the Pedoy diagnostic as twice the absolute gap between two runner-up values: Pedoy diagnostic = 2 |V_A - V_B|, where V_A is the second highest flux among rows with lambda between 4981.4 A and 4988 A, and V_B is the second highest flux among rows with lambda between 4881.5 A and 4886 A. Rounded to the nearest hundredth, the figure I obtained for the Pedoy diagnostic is 0.10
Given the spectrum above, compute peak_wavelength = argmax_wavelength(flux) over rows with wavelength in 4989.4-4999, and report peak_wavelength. 4990.02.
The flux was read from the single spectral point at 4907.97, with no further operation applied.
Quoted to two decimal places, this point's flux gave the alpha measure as 7.12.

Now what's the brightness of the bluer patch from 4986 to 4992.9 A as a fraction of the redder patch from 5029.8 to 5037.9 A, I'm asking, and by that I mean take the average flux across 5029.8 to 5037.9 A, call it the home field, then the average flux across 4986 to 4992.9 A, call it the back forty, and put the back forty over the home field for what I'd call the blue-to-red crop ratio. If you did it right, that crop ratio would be 1.04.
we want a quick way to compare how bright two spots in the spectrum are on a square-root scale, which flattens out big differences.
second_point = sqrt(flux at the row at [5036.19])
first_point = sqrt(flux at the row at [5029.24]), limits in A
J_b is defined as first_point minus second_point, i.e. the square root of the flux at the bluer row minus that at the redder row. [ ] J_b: 0.036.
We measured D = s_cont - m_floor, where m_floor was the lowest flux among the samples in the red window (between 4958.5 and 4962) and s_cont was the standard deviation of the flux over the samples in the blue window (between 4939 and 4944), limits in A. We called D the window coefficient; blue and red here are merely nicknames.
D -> -7.11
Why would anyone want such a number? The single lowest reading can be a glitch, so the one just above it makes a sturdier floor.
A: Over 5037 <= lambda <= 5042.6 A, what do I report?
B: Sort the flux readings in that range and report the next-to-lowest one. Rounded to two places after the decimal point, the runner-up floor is 6.63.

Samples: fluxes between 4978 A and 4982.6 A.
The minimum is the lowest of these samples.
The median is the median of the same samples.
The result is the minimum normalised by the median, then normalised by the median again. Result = 0.142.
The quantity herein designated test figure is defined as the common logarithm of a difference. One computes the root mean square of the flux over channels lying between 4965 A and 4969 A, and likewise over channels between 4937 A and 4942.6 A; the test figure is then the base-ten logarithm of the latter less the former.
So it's -2.9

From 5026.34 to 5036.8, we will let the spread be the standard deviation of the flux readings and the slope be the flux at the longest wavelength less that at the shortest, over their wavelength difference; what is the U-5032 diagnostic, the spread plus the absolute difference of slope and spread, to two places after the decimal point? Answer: 0.19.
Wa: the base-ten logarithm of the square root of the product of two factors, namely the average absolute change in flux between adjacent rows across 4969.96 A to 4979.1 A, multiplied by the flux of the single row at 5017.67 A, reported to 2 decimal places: -0.48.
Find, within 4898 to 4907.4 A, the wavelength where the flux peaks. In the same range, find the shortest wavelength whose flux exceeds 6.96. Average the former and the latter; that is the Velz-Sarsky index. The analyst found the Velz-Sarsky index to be 4902.9 A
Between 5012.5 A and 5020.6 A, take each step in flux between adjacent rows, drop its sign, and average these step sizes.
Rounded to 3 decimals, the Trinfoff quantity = 0.037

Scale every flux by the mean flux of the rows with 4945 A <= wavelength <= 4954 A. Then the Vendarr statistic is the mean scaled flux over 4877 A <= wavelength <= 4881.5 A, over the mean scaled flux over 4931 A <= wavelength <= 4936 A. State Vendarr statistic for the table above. 1.02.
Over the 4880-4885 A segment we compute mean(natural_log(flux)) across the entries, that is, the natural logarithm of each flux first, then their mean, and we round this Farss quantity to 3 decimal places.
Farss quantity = 1.971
